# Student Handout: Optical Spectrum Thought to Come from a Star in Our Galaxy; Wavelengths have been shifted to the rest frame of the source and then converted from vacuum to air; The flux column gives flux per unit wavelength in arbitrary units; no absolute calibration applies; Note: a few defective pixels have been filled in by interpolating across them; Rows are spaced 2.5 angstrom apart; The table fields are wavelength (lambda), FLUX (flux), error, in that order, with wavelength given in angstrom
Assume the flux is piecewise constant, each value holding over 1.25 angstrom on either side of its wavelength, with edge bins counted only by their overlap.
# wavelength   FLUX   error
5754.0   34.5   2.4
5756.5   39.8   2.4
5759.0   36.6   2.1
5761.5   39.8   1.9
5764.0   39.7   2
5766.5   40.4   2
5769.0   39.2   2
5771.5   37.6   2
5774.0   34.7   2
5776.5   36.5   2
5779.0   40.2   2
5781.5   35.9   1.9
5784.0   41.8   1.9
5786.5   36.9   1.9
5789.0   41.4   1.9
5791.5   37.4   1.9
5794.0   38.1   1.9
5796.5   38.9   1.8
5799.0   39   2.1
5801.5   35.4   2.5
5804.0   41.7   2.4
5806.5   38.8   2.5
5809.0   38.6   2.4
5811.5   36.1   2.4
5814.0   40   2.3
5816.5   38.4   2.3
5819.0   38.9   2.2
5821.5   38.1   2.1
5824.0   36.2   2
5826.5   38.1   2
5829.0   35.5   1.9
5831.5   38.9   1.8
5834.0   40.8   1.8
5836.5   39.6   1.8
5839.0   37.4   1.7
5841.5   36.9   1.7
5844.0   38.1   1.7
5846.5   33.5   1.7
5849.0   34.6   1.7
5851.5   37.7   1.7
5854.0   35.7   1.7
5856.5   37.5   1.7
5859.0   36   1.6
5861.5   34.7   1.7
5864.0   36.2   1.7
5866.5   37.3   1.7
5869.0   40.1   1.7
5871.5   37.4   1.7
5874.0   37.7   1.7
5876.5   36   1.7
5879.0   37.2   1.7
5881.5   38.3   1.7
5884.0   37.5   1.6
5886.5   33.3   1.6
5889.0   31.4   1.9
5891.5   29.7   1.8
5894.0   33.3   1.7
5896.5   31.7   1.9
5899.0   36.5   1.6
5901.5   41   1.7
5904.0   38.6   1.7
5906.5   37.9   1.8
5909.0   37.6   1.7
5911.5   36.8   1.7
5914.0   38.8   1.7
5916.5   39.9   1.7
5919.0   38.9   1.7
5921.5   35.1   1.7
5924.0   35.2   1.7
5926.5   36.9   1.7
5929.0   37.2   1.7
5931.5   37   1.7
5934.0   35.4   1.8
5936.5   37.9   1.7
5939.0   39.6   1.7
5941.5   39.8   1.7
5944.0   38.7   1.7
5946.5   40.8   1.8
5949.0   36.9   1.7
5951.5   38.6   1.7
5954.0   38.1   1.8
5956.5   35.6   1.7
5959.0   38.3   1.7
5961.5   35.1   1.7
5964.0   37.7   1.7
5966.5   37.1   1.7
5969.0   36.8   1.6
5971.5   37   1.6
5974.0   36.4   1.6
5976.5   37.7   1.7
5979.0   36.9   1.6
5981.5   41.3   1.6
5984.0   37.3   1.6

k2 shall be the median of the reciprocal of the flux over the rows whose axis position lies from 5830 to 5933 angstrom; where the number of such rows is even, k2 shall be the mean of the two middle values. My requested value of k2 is 0.0269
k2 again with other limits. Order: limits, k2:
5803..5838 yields 0.0258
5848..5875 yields 0.0268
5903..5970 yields 0.0265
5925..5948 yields 0.0264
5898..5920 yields 0.0259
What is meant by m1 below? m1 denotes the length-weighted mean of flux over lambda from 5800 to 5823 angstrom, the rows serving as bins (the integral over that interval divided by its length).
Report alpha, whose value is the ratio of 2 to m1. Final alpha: 0.0520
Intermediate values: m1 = 38.4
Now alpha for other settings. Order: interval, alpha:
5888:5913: 0.0563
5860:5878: 0.0540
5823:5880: 0.0539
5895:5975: 0.0534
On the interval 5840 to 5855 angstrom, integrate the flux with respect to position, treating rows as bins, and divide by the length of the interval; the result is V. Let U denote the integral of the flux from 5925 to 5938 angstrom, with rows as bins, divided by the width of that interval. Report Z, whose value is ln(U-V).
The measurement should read -0.2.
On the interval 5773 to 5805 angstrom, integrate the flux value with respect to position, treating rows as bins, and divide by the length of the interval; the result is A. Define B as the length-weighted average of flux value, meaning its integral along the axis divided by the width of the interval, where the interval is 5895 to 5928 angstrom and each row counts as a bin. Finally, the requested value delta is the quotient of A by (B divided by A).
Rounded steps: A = 38.3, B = 37.3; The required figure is 39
